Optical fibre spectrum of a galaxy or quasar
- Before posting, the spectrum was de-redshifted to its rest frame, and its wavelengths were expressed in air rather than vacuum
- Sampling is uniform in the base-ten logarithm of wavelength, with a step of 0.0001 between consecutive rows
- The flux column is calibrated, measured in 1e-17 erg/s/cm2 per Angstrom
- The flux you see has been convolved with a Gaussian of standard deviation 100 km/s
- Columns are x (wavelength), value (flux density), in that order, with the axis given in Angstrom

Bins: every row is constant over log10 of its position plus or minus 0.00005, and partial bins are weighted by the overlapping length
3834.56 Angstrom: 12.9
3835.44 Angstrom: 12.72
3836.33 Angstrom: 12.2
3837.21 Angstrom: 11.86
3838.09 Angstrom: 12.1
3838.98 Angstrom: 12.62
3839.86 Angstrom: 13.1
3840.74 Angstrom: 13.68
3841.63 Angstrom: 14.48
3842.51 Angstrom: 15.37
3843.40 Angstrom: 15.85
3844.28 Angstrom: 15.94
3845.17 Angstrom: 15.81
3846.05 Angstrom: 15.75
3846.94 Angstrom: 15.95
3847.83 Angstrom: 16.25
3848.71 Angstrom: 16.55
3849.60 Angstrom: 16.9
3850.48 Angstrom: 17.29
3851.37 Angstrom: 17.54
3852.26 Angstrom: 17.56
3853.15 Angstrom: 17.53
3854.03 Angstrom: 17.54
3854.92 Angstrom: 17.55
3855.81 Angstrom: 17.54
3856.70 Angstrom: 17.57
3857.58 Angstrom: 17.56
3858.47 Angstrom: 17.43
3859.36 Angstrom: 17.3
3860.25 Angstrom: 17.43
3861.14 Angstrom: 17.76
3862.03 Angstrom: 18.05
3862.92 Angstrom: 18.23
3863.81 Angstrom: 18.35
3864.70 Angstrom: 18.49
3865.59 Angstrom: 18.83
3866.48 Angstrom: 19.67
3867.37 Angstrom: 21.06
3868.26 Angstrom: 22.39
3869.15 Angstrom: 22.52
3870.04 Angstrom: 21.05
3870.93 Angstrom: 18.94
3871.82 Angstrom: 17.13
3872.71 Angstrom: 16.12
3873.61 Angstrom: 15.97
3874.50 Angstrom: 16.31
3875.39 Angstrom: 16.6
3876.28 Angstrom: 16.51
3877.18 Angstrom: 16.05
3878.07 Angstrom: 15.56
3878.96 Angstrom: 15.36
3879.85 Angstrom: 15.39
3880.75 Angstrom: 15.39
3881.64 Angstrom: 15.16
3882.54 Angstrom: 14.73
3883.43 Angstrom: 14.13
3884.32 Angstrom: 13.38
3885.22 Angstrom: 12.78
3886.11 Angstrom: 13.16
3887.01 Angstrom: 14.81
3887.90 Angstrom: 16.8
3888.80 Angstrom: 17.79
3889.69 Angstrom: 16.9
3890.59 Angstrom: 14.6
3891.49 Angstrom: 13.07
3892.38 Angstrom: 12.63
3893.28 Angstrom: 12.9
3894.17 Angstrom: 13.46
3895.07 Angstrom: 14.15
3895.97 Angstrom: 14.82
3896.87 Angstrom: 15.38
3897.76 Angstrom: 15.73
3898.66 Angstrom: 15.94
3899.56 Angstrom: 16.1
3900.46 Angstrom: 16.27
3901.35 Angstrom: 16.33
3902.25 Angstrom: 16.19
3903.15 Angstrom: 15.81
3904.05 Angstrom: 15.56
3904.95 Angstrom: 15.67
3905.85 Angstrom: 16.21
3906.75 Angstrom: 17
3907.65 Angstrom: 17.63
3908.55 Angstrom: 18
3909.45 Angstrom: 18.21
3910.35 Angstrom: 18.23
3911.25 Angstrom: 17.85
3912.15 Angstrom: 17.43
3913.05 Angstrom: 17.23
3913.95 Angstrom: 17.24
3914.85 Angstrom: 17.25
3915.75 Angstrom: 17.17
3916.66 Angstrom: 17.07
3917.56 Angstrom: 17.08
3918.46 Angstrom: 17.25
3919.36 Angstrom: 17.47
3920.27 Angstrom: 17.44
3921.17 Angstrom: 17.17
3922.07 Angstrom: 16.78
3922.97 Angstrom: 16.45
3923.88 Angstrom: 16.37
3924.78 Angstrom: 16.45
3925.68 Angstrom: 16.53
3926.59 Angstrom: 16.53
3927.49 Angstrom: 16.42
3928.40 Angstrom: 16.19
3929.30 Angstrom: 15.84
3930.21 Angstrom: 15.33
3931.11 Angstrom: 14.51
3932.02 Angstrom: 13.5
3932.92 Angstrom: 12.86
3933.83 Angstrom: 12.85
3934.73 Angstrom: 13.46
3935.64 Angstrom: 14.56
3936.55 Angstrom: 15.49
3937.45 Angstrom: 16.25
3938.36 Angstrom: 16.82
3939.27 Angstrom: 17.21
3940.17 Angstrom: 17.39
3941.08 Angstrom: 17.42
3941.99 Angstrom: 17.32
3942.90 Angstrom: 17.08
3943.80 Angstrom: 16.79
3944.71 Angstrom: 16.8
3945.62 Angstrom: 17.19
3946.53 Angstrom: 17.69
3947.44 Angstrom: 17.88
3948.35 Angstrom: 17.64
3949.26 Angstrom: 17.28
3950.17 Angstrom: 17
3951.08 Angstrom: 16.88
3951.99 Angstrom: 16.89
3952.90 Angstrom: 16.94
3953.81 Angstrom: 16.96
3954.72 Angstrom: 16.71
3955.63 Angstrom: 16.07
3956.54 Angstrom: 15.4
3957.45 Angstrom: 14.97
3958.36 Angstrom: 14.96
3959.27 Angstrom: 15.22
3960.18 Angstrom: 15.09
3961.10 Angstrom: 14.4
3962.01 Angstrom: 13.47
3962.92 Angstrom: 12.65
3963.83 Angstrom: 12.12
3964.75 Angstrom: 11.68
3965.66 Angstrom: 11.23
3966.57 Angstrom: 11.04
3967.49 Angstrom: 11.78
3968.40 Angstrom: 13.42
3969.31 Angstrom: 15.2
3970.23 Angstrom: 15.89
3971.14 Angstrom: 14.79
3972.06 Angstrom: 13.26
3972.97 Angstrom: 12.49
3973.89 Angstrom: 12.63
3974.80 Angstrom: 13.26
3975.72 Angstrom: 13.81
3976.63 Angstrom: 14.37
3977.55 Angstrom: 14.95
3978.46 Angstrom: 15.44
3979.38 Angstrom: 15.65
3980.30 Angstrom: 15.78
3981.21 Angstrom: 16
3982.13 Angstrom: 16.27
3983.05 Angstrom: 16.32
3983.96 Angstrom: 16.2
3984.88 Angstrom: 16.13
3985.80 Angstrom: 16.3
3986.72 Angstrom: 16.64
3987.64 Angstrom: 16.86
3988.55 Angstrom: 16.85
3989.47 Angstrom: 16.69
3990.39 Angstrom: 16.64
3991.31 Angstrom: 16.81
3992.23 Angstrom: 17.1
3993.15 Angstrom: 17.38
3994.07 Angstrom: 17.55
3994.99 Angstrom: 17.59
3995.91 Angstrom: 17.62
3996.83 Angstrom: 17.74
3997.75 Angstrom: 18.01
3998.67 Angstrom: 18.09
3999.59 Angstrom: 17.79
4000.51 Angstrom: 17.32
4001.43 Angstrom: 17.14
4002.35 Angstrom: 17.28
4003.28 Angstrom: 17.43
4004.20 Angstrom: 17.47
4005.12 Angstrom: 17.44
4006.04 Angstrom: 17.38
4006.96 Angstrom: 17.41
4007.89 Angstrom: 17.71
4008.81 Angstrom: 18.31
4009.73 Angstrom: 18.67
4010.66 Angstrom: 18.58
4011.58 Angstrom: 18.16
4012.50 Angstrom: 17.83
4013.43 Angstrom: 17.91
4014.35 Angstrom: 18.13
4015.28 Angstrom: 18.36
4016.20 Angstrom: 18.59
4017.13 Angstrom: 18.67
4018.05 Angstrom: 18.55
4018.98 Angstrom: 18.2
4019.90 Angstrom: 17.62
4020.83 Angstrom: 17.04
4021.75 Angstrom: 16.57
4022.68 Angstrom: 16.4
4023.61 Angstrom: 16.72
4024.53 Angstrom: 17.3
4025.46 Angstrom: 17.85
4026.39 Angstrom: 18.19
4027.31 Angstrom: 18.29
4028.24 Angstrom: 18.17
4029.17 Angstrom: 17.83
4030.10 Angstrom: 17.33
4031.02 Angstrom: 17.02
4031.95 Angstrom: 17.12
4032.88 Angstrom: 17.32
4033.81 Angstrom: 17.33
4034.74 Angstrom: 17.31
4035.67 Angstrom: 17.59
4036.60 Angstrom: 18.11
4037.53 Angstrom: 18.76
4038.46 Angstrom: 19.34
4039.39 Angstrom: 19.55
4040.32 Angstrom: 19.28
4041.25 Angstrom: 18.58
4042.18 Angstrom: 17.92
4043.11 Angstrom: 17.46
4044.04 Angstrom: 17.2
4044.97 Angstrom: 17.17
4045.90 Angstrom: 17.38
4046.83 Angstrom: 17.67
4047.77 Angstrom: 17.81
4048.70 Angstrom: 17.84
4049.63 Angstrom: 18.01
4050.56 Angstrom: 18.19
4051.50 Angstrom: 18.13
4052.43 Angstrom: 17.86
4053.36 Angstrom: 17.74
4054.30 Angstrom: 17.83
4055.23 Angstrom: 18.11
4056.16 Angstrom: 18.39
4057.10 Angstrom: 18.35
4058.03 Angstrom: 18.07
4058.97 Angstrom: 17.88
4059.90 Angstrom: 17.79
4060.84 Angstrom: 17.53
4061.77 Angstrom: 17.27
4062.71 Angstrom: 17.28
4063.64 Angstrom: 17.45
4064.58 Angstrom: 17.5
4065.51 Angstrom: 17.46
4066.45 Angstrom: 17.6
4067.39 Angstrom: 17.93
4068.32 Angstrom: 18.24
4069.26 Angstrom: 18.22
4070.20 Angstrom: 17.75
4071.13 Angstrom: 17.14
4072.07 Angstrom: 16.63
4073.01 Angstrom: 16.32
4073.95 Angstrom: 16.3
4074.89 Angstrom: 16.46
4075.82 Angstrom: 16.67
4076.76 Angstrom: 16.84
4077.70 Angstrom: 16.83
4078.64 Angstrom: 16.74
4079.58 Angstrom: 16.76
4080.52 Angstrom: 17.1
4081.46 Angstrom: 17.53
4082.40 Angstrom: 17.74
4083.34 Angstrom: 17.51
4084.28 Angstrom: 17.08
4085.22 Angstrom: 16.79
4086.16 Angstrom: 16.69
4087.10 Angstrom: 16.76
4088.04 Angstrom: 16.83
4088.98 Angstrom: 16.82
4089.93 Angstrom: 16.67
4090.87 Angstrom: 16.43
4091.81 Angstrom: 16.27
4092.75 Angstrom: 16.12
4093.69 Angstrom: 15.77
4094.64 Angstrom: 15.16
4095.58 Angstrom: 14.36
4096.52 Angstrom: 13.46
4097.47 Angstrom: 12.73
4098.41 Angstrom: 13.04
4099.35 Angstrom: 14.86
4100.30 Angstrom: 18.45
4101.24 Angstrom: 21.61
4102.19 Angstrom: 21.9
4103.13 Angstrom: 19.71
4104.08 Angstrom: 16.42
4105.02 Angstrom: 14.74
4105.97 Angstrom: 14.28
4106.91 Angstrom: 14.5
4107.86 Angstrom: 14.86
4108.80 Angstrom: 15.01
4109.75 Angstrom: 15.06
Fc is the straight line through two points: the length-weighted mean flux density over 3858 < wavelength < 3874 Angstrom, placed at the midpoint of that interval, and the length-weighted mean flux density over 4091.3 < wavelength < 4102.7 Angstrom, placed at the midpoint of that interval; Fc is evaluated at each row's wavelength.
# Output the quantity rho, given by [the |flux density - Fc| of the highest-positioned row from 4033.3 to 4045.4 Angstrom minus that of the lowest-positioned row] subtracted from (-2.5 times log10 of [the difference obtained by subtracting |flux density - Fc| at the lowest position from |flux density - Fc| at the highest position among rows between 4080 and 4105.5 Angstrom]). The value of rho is 0.6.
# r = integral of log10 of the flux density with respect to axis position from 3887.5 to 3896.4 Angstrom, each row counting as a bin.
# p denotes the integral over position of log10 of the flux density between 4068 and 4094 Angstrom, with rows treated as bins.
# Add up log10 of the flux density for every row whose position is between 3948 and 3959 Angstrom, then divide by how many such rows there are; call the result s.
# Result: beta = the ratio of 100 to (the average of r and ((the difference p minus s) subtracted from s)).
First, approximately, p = 32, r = 10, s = 1.22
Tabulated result -10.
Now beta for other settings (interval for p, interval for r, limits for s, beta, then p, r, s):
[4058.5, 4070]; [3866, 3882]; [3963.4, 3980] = 26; 14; 20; 1.13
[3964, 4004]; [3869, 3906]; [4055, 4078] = -194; 48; 44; 1.24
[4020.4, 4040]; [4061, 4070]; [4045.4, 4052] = -19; 24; 11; 1.25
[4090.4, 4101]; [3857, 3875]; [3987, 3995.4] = 16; 13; 23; 1.23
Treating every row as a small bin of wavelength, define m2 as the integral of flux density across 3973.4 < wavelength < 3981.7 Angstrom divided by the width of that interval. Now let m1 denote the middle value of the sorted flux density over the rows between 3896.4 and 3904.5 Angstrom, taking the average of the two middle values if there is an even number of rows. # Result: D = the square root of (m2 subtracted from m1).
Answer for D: 1.14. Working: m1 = 15.9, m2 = 14.7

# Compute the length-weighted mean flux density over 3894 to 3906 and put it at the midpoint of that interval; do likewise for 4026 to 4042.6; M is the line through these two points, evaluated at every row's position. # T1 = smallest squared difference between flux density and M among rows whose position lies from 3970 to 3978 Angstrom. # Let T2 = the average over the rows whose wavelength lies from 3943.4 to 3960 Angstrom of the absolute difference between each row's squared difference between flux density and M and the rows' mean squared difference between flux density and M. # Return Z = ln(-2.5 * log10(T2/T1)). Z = -1.99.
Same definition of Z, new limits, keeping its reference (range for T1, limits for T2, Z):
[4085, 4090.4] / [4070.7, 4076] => 0.54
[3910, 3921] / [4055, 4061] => 0.54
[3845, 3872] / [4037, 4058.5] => 0.27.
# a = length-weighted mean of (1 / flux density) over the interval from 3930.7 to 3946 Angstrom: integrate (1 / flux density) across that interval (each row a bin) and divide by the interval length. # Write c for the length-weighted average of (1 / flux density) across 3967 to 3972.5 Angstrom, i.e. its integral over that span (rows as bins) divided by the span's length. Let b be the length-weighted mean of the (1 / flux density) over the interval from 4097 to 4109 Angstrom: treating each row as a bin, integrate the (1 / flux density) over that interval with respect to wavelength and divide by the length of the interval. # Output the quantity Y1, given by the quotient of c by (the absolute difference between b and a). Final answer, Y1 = 59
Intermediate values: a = 0.0643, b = 0.0631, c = 0.072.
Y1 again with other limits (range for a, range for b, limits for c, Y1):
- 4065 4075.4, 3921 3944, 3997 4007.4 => 10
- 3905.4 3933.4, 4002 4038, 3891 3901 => 17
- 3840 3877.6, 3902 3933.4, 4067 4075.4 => 22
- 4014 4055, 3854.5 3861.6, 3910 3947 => 64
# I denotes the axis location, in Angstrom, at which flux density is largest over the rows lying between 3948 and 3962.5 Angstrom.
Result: 3948.35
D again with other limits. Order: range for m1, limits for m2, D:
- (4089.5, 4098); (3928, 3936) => 1.20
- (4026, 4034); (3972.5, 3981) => 1.73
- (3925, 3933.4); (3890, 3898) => 1.32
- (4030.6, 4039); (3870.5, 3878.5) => 0.87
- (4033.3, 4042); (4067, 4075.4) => 1.16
